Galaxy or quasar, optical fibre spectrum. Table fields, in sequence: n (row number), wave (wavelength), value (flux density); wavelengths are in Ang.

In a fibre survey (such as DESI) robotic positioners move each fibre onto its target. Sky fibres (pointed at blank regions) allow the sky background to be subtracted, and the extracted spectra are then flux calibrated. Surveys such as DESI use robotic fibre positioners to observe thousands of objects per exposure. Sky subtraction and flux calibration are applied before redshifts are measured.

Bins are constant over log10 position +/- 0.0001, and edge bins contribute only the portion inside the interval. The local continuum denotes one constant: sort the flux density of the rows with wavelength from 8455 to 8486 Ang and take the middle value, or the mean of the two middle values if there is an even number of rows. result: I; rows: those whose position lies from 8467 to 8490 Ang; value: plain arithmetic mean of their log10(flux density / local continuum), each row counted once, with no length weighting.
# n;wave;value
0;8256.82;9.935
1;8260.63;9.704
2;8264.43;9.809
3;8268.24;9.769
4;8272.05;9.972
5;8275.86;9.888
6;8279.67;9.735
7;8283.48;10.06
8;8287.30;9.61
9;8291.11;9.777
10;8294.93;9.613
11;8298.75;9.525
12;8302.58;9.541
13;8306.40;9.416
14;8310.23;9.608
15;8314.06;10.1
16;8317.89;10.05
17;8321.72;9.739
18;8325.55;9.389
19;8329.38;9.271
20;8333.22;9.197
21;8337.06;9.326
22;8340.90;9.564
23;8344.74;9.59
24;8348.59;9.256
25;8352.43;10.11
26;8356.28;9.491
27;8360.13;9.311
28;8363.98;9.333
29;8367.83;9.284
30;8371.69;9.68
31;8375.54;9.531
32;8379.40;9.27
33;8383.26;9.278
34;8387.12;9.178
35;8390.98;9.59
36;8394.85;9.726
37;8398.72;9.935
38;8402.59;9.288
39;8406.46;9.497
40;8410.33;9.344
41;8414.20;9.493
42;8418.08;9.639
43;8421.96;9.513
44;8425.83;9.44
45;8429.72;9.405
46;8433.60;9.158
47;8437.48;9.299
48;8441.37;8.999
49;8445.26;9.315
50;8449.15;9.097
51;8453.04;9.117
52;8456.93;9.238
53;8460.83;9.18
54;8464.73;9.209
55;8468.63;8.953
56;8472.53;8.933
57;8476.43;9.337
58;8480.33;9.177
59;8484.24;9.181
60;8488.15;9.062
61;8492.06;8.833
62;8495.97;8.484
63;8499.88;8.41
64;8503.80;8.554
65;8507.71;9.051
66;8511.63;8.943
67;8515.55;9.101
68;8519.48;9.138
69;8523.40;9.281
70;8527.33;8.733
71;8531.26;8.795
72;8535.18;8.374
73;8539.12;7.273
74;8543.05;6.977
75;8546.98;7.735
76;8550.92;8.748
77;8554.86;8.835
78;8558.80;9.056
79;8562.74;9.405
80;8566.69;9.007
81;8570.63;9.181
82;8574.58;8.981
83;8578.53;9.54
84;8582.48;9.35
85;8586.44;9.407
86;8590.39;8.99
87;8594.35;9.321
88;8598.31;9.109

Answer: -0.004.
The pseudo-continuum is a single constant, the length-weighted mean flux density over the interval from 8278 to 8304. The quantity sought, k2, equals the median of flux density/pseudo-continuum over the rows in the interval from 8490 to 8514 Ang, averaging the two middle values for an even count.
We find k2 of 0.90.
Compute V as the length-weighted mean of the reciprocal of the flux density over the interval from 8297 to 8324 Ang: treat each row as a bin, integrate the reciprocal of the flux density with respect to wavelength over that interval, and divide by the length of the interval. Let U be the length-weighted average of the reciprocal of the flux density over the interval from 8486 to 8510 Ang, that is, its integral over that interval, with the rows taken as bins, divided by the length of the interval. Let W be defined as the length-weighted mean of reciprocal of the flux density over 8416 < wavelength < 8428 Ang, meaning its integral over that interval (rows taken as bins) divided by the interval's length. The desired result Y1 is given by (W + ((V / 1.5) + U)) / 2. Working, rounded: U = 0.115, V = 0.103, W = 0.105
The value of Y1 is 0.144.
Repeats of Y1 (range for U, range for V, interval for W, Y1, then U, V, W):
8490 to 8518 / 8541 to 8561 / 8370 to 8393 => 0.151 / 0.114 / 0.122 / 0.106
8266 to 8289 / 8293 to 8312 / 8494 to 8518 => 0.143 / 0.102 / 0.105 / 0.114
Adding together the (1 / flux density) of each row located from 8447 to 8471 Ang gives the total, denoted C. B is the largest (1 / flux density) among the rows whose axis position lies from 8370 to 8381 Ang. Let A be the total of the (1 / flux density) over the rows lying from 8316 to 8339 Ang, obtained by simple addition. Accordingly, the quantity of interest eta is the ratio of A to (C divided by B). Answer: 0.10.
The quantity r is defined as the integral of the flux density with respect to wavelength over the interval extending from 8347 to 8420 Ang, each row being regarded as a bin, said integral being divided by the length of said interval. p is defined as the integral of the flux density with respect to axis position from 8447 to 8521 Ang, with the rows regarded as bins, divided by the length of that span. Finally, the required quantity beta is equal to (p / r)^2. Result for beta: 0.90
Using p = 9.00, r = 9.49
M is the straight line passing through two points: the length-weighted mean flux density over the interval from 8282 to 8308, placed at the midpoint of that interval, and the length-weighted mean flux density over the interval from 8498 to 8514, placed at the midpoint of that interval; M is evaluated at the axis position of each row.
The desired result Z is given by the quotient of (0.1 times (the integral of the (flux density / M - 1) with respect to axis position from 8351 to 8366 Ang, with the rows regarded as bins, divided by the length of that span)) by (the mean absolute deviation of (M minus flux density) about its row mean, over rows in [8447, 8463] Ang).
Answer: 0.026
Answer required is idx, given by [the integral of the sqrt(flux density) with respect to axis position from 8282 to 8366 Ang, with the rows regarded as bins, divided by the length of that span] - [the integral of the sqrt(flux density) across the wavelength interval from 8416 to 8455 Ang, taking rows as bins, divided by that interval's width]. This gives 0.05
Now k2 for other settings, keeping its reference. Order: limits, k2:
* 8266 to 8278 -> 1.02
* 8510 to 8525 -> 0.94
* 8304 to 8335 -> 0.98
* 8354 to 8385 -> 0.96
